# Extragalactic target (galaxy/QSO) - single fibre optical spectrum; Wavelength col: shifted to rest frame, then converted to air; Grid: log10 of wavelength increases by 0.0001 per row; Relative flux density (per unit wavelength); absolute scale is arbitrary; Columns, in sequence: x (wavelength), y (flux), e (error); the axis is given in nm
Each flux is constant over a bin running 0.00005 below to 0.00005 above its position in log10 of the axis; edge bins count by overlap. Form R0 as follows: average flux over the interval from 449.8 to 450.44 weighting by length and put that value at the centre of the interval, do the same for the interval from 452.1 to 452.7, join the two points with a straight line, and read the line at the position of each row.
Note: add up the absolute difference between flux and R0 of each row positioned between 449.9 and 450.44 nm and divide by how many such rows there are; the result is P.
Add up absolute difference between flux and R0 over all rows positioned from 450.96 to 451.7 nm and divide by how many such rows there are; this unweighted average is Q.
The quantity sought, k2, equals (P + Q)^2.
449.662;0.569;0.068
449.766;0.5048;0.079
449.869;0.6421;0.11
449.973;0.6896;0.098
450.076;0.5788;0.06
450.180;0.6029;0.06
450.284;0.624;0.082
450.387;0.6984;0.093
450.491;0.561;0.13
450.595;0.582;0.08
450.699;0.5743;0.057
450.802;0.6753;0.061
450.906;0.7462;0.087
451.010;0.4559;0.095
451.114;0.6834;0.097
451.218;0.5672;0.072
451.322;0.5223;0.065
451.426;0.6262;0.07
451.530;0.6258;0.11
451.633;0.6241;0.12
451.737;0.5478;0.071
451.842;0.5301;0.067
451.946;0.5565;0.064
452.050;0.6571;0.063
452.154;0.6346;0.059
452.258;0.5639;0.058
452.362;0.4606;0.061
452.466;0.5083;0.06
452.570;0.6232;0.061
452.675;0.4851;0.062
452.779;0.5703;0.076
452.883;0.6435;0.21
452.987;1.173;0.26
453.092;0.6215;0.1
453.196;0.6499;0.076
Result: 0.0117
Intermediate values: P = 0.043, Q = 0.065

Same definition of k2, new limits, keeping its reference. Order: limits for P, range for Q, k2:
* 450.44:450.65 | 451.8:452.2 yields 0.0107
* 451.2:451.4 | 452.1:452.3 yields 0.0081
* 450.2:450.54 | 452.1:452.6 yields 0.0111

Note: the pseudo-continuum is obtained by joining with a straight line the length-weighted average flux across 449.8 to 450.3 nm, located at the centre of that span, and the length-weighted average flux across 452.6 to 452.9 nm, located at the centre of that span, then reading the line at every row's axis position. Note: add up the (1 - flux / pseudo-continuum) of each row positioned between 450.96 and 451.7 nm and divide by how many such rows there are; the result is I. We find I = 0.012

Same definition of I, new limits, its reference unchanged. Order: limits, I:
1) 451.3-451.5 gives 0.031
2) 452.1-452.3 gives -0.045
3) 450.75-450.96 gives -0.175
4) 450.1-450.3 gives 0.009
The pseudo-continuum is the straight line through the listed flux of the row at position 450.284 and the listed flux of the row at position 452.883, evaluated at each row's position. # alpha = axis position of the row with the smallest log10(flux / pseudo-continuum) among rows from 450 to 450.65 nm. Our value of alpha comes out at 450.491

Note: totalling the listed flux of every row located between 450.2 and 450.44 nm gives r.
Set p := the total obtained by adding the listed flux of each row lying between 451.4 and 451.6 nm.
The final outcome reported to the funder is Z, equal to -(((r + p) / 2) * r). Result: -1.70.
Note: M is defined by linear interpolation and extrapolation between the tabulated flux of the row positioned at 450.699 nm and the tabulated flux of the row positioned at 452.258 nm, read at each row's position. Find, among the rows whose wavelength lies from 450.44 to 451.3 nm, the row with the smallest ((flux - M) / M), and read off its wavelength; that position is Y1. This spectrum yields 451.010 nm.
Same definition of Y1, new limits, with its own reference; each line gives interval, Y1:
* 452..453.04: 452.362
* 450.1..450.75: 450.491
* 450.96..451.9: 451.010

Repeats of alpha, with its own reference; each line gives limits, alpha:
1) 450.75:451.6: 451.010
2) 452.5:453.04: 452.675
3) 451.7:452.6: 452.362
